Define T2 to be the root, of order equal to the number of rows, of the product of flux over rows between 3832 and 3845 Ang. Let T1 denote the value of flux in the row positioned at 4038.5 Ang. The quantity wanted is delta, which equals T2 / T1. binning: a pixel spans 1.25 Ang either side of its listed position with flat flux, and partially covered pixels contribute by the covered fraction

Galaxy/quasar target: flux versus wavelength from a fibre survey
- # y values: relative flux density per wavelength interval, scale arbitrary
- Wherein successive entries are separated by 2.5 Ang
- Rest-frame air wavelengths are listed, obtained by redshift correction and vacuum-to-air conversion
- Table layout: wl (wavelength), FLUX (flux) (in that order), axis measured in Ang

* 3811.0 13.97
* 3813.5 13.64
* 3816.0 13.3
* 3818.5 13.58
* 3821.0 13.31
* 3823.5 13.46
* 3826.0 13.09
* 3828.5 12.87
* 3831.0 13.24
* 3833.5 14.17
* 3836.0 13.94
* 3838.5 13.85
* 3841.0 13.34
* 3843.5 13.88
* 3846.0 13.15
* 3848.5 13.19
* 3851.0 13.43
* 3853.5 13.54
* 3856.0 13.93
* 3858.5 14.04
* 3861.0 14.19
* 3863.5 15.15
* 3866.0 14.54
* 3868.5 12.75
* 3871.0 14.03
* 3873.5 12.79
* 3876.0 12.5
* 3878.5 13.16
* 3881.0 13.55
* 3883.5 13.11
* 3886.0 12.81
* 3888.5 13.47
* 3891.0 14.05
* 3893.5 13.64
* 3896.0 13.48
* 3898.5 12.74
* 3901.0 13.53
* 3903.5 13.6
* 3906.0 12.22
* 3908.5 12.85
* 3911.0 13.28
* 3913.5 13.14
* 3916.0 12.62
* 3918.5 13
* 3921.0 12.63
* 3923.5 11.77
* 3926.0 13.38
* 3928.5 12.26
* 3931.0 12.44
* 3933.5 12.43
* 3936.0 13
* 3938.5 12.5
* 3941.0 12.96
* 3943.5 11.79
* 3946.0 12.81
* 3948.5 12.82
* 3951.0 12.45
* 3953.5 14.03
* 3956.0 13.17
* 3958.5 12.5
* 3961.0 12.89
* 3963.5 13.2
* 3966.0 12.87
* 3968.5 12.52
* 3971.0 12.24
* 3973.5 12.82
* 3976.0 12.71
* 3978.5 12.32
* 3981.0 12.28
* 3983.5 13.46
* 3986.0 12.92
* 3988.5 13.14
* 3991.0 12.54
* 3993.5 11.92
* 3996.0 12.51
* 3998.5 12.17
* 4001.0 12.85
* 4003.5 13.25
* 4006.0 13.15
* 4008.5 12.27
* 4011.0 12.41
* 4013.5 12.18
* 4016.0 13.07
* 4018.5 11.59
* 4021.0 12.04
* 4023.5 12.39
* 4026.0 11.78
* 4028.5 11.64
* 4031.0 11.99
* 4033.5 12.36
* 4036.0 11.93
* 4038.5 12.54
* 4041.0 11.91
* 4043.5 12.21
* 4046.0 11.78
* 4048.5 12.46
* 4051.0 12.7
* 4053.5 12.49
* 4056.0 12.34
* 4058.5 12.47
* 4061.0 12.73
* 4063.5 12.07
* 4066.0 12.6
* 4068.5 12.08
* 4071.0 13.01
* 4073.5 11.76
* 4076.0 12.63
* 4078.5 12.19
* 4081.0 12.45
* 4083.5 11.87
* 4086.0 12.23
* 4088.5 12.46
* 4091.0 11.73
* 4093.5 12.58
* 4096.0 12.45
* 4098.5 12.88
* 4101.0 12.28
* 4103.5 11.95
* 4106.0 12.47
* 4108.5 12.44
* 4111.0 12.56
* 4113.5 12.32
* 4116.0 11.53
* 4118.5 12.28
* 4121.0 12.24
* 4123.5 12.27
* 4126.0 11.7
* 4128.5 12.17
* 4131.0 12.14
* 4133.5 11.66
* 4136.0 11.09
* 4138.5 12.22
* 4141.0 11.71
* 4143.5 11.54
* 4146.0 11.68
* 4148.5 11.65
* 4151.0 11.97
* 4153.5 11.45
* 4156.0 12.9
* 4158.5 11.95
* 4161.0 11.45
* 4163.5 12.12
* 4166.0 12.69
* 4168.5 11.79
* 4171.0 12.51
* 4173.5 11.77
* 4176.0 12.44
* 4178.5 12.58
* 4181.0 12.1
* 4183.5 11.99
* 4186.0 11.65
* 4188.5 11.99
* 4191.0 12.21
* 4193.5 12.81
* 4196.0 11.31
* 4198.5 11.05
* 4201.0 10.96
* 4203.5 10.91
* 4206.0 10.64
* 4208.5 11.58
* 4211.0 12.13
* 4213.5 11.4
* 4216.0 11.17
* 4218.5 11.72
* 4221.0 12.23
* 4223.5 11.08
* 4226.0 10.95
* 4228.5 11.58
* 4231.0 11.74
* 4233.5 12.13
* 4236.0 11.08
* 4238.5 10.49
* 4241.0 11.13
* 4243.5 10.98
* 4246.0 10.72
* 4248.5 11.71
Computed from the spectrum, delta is 1.10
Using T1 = 12.54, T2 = 13.83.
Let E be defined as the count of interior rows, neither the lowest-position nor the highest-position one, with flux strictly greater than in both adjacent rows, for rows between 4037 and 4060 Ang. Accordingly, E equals 2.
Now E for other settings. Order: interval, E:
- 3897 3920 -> 2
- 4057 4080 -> 4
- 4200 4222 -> 1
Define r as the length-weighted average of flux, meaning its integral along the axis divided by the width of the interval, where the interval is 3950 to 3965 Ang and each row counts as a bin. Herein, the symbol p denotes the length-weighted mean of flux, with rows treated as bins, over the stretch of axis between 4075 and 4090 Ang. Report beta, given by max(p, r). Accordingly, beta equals 13.0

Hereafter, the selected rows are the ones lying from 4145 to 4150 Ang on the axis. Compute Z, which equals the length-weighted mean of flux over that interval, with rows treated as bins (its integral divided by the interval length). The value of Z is 11.7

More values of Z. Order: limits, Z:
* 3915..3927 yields 12.7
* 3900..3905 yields 13.5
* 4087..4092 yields 12.1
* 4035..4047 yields 12.1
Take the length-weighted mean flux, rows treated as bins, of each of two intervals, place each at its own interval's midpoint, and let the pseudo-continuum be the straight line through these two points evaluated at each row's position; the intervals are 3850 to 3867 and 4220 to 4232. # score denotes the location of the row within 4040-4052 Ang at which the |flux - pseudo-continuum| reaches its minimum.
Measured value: 4051.0 Ang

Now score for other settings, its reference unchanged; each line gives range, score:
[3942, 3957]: 3956.0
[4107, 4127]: 4121.0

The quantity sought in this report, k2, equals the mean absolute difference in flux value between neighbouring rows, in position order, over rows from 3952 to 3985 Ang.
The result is 0.46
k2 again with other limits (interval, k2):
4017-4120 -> 0.46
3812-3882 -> 0.49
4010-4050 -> 0.53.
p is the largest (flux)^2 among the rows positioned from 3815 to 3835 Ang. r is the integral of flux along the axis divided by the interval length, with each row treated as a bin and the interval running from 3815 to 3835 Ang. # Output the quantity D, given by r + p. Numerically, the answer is 214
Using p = 201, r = 13.4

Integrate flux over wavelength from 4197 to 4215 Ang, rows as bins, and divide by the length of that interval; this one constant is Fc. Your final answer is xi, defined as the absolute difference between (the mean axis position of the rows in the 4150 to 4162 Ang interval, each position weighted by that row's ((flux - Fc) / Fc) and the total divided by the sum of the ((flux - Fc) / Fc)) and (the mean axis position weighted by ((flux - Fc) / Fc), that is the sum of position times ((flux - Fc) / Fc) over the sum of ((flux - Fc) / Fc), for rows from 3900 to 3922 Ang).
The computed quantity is 245.3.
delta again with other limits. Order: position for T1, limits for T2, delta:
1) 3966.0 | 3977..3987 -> 0.99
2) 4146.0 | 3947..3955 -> 1.12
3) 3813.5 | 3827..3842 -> 0.99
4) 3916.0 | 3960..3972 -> 1.01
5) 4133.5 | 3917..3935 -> 1.08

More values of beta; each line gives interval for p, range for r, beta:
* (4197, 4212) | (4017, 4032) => 11.9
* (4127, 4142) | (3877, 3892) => 13.3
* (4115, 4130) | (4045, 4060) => 12.4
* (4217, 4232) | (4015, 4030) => 12.1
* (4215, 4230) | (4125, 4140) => 11.8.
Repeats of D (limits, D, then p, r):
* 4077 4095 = 170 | 158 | 12.2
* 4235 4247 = 135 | 124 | 10.9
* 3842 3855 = 206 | 193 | 13.4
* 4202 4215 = 158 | 147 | 11.3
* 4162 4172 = 173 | 161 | 12.3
